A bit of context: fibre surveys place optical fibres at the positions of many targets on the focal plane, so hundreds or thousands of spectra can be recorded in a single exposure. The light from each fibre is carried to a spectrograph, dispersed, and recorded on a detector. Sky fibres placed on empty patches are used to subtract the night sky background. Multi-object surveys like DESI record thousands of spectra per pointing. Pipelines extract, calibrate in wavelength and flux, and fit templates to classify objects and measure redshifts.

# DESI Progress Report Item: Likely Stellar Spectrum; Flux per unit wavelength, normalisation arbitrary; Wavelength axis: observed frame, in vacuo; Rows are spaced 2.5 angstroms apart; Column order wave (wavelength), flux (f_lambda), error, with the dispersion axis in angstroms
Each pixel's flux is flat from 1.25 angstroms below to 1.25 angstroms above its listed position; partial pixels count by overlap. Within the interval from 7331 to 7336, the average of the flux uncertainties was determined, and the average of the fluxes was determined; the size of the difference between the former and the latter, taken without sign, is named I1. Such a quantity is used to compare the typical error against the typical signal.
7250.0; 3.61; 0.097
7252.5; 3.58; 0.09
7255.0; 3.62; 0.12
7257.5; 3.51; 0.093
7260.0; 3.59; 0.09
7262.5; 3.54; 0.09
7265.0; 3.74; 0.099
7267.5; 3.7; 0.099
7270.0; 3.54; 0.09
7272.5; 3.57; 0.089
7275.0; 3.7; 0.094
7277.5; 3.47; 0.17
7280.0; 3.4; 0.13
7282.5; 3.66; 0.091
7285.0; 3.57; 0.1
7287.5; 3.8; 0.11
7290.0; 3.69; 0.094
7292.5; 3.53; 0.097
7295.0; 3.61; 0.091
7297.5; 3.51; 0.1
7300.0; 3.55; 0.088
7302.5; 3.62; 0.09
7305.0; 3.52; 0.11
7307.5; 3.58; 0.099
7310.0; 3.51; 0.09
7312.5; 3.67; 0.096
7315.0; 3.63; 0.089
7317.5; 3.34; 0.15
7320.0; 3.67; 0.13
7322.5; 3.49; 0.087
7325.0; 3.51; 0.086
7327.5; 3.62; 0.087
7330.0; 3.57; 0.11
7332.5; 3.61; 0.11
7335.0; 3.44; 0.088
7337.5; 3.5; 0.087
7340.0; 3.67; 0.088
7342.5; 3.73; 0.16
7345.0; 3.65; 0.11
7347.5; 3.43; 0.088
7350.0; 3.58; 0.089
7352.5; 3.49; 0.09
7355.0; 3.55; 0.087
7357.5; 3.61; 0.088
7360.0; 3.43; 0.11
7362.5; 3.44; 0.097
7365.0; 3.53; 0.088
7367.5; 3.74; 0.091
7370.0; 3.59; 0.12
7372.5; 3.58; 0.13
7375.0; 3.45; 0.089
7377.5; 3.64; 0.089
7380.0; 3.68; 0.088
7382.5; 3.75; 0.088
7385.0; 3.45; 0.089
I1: 3.43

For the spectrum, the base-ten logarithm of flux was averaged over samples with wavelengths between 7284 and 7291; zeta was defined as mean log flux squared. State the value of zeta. 0.321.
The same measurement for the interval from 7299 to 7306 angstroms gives 0.305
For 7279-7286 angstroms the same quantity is 0.302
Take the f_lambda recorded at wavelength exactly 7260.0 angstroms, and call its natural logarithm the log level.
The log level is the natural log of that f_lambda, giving 1.28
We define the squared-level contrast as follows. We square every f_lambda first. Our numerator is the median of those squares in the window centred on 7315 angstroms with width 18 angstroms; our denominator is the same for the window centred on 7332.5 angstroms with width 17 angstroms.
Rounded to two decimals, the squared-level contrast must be 1.01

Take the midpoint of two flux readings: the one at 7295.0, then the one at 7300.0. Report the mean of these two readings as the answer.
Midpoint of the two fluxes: 3.58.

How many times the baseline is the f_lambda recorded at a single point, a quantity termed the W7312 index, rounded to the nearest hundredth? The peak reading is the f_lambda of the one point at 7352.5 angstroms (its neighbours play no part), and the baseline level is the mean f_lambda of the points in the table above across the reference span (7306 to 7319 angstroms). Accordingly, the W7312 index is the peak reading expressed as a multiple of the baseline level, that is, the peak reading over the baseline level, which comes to 0.98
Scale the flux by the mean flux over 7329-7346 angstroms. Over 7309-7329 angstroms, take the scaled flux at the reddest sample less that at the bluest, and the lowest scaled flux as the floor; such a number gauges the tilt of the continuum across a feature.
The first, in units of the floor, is 0.03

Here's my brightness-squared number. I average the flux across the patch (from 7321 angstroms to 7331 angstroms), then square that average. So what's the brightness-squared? 12.6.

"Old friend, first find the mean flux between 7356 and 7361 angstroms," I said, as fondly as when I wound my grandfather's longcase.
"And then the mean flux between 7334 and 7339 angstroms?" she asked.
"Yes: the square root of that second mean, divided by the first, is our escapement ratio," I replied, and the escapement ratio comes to 0.529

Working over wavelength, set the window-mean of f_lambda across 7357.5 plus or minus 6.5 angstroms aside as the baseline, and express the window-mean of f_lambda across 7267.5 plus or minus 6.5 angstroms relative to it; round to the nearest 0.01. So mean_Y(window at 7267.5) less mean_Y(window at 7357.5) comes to 0.11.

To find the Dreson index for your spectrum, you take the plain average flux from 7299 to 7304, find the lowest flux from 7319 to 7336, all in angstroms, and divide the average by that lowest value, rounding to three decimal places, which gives 1.042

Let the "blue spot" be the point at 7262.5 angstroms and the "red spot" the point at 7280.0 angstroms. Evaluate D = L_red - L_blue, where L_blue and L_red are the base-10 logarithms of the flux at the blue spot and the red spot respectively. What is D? -0.02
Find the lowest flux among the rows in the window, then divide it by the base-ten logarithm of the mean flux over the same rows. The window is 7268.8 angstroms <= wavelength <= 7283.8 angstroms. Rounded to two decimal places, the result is 6.17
